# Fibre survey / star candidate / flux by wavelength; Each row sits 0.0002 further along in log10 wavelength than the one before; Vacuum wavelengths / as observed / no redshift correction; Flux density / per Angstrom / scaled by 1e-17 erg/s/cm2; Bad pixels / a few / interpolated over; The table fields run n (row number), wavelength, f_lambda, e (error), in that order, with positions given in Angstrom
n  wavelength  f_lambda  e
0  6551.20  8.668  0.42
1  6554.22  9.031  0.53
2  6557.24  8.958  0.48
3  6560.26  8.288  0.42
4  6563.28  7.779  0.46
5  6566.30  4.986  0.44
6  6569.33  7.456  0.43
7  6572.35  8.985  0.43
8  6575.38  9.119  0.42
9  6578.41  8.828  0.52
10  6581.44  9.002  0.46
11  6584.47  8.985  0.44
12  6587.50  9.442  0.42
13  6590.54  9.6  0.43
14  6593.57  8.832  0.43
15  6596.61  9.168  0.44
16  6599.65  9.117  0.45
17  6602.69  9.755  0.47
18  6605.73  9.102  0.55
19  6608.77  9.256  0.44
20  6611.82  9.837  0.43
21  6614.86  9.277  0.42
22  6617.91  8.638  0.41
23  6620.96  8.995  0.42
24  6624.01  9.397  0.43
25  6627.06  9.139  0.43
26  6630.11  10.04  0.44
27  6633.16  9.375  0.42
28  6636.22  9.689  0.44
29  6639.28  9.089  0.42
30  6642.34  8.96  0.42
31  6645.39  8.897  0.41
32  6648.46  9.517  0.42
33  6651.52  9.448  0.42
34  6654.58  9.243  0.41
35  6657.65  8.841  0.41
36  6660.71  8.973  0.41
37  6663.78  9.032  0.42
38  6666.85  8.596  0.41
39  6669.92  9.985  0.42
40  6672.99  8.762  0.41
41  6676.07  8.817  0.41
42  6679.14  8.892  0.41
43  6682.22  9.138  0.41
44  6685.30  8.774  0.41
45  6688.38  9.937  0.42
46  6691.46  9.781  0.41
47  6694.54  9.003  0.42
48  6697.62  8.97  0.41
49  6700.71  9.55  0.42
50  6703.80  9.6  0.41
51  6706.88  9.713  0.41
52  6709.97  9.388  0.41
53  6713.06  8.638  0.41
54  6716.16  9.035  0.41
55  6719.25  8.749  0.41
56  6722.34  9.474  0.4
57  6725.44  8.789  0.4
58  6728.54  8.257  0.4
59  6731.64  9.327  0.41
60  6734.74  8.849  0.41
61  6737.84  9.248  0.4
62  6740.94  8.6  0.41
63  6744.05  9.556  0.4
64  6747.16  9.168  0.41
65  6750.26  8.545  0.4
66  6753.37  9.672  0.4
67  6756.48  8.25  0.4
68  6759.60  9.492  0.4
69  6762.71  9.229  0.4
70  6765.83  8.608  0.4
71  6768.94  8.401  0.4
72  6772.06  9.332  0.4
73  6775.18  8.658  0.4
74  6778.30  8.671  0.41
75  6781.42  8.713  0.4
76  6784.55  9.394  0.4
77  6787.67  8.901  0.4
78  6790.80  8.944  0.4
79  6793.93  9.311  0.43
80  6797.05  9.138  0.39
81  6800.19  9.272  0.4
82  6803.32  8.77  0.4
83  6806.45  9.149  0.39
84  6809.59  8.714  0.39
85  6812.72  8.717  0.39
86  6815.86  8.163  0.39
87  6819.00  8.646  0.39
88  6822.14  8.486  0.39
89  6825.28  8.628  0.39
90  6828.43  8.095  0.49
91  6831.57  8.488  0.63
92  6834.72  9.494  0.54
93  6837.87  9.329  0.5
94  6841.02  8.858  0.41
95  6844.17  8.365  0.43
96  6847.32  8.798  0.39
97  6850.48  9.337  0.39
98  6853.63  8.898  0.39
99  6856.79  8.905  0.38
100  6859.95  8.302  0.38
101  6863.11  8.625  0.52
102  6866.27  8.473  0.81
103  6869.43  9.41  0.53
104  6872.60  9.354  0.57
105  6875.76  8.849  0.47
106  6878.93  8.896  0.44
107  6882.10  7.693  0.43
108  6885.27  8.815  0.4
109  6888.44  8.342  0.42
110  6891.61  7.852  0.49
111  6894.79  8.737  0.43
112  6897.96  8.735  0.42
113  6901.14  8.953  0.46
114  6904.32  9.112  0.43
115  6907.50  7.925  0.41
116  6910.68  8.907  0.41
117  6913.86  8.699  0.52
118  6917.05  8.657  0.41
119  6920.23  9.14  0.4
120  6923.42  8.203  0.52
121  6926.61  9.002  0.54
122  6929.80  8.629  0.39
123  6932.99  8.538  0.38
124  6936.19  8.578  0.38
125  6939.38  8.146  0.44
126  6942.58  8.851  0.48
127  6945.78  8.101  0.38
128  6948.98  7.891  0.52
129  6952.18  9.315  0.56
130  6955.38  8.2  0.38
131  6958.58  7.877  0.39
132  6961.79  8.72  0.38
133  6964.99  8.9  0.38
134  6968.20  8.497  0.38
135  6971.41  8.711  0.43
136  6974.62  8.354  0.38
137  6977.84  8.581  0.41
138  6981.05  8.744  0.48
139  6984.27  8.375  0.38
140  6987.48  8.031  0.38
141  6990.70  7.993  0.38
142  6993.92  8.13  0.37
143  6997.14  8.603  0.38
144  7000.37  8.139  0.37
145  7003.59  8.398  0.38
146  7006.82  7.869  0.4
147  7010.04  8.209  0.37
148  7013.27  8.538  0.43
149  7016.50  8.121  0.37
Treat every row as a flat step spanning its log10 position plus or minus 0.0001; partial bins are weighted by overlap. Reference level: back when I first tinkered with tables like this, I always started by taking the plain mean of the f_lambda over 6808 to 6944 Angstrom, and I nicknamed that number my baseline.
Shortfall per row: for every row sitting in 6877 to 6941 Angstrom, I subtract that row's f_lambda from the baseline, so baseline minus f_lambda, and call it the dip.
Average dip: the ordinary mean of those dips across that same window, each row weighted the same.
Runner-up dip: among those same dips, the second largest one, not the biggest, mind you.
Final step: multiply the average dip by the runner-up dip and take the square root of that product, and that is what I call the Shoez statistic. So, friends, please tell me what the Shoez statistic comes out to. 0.29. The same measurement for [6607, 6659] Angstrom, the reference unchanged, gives 0.31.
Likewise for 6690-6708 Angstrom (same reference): 0.49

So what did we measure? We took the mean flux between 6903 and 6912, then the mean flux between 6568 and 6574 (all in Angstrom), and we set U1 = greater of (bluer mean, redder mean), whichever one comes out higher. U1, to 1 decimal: 8.6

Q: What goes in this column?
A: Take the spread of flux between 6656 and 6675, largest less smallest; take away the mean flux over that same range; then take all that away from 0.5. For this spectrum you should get 8.1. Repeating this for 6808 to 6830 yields 8.4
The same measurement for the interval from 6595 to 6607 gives 9.1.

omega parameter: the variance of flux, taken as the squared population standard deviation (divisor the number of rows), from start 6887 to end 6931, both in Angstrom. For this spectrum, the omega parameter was 0.16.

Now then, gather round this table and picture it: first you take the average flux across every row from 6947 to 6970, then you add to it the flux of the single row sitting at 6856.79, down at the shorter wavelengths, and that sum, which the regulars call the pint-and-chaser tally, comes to 17.4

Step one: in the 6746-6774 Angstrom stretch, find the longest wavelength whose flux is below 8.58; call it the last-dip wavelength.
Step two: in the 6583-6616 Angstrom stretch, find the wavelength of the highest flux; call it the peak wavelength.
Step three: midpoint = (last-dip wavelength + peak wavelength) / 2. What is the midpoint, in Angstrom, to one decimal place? 6690.4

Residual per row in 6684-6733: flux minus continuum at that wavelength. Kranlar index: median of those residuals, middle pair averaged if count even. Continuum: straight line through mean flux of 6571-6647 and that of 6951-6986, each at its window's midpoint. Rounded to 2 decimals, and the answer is 0.17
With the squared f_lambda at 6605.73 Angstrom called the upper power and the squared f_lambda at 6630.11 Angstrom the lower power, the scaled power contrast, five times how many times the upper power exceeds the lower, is 4.1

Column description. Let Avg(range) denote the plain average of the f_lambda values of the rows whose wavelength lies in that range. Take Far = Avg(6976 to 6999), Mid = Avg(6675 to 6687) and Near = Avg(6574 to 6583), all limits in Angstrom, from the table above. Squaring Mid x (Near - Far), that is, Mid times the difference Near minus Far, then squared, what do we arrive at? 32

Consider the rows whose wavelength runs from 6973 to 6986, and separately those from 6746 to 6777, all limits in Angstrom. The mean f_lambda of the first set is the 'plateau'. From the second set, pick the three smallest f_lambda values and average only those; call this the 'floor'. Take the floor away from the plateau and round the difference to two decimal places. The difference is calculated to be 0.11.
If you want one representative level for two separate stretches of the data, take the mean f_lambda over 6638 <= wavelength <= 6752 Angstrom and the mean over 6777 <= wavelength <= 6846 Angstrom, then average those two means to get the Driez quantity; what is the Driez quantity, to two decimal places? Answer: 8.97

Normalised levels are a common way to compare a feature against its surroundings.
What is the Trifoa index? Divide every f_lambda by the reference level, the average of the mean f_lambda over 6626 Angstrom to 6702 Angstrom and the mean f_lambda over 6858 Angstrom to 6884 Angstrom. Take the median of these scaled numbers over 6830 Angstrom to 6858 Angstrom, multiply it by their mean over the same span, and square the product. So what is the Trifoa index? 1.0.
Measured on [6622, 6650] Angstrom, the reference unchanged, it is 1.2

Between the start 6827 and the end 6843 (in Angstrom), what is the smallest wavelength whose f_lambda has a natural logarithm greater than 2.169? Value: 6834.72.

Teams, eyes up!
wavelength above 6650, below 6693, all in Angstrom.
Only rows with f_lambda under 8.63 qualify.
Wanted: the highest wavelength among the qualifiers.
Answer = 6666.85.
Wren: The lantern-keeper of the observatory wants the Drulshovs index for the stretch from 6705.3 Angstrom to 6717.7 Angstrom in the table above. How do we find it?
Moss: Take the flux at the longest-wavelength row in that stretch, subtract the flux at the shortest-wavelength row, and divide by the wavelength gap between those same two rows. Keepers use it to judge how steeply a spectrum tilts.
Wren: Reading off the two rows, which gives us -0.073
